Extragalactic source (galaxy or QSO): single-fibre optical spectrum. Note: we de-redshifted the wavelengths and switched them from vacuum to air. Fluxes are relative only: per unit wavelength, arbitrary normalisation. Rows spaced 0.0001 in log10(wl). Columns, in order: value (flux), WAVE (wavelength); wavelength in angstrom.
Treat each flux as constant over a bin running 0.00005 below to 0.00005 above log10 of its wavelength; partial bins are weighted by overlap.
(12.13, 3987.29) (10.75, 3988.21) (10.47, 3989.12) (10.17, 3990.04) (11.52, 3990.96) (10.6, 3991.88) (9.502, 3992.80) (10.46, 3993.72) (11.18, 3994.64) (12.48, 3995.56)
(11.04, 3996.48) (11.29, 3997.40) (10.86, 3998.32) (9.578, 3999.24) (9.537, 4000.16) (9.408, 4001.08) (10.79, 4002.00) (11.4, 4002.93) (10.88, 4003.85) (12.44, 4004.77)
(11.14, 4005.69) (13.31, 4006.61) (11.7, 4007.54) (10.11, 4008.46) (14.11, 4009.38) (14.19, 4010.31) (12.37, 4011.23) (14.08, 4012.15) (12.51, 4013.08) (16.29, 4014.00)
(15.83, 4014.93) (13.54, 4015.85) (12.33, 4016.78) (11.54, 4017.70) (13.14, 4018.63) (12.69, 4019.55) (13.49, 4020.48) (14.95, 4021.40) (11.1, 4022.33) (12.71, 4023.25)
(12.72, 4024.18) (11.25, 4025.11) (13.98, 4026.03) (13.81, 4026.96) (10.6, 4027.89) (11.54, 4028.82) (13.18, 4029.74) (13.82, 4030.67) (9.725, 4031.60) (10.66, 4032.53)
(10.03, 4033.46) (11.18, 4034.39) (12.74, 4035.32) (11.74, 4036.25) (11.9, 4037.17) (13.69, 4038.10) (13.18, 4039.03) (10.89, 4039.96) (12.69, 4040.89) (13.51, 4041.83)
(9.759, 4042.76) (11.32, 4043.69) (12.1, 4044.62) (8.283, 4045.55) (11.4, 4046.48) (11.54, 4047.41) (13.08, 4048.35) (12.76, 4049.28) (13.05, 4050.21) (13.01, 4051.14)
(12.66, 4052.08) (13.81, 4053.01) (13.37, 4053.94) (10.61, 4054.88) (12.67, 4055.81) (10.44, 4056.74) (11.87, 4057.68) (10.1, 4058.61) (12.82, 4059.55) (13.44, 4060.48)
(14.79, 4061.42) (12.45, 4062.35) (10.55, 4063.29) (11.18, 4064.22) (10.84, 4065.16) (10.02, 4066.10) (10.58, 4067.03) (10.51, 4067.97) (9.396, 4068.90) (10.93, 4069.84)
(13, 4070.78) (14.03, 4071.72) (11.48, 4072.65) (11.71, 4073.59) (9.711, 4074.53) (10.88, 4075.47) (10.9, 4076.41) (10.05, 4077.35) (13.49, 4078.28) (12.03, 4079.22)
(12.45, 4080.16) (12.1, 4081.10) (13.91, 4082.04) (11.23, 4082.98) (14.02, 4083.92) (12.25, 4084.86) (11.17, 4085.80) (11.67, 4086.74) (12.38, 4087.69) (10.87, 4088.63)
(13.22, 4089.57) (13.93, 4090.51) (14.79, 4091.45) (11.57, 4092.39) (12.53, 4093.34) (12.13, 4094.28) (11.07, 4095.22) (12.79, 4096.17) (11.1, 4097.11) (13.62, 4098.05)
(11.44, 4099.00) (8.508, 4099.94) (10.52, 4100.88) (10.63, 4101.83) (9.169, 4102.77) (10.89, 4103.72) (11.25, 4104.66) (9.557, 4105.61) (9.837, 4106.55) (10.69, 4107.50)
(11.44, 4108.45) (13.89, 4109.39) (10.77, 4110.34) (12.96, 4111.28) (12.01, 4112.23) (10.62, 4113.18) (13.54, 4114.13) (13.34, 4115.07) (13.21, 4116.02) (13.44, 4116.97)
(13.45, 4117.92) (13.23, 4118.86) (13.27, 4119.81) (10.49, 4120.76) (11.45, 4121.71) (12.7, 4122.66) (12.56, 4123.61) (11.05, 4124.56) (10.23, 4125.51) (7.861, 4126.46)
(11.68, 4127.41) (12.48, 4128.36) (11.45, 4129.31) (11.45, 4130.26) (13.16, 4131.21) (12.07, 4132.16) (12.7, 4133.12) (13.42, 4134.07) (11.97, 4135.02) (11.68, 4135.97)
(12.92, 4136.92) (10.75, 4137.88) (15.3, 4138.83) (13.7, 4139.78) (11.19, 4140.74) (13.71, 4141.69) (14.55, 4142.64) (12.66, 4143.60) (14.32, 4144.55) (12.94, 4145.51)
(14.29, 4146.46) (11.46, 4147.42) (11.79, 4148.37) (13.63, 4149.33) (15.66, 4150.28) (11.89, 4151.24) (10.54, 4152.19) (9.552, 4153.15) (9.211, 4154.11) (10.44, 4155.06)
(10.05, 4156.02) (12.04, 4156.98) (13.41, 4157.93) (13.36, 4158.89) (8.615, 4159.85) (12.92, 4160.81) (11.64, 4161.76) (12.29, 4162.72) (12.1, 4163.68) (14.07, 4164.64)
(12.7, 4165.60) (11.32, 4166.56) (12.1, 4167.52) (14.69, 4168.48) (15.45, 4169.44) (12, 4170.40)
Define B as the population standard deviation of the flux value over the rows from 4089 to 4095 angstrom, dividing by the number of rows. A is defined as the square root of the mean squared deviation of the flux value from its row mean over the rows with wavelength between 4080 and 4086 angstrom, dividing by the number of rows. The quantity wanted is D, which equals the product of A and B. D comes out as 1.16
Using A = 1.06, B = 1.09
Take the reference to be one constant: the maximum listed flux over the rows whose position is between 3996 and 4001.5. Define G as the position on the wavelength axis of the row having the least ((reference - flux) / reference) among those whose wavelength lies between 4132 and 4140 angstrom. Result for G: 4138.83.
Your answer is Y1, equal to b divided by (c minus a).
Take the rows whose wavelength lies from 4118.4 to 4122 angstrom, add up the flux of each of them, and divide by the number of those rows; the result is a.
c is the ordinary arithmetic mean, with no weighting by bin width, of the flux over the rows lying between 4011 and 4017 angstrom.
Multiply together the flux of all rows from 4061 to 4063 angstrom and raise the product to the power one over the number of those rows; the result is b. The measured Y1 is 8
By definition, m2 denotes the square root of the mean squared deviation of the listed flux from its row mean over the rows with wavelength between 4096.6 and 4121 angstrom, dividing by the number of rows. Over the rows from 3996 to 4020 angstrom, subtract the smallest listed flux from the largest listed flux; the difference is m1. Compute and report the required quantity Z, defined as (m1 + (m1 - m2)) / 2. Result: 6.1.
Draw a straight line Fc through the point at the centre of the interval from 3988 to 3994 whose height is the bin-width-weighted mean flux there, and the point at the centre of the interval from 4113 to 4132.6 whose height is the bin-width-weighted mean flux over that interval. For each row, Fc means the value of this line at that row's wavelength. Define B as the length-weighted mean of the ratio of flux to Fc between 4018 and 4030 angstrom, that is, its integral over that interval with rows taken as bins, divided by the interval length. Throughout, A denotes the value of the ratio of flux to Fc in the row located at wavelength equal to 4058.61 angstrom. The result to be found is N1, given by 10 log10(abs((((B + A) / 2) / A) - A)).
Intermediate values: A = 0.89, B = 1.17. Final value -5.9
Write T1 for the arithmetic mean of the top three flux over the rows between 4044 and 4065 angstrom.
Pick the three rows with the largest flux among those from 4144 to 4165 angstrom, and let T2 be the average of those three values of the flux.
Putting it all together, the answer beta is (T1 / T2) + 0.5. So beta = 1.45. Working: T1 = 14.0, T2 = 14.8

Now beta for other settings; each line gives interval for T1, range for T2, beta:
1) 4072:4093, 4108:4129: 1.55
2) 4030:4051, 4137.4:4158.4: 1.40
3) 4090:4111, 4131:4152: 1.44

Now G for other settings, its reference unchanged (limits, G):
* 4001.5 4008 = 4006.61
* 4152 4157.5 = 4156.98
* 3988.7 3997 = 3995.56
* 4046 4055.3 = 4053.01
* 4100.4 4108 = 4104.66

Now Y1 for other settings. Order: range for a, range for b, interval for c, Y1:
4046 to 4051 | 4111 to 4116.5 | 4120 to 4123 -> -15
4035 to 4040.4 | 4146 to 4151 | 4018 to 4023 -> 19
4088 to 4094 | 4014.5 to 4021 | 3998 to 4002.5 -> -5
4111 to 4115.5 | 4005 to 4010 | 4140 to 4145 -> 15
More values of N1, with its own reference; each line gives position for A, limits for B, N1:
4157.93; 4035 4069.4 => -10.8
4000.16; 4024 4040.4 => -6.8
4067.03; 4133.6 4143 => -8.6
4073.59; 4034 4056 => -19.0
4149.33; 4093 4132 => -8.0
